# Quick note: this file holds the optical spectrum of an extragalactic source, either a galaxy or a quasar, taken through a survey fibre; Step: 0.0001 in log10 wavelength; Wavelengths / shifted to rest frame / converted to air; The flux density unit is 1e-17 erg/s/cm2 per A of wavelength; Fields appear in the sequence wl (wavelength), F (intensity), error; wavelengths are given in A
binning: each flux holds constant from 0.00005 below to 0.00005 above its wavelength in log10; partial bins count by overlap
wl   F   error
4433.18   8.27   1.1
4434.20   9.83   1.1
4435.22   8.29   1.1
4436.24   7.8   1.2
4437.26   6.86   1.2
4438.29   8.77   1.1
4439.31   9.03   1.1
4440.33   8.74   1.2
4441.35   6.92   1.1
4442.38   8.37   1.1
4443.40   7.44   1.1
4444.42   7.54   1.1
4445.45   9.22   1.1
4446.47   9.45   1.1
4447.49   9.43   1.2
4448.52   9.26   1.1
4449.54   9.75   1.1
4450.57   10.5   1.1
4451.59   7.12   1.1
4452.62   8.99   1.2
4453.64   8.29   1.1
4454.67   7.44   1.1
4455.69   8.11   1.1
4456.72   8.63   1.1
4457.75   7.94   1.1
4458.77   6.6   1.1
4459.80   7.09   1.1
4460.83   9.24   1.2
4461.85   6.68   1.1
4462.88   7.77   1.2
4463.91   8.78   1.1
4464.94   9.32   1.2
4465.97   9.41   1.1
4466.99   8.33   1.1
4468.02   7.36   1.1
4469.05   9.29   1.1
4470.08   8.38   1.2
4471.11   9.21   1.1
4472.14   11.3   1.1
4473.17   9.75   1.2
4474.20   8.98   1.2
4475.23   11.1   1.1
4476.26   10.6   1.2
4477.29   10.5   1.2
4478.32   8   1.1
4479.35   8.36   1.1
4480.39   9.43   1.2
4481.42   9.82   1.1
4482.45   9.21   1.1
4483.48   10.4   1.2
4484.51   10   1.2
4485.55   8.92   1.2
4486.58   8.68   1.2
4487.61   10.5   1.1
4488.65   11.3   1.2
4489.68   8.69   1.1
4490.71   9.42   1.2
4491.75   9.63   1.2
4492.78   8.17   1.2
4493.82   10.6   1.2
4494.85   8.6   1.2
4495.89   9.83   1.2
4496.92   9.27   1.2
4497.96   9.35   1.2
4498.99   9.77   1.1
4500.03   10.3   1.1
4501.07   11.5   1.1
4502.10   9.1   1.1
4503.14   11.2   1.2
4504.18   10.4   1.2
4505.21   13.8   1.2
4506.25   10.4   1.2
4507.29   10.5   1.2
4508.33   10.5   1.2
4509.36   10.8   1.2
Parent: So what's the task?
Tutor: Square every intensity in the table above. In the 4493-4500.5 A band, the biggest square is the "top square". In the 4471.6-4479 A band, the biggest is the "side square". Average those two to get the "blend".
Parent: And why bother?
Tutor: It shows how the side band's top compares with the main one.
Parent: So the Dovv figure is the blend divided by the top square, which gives 1.07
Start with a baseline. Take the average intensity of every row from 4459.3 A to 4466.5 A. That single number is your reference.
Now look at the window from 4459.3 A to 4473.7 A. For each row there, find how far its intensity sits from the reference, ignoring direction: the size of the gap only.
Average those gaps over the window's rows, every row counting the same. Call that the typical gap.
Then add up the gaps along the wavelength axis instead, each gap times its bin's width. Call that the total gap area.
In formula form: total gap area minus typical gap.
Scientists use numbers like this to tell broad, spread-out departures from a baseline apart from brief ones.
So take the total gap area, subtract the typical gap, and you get 13.5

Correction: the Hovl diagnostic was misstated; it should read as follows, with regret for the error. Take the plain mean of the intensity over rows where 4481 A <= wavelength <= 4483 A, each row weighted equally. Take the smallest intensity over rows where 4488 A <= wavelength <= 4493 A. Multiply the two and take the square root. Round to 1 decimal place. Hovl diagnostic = 8.8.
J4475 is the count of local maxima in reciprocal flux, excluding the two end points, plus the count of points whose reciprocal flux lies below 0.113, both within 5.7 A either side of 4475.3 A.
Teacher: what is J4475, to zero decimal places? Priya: 10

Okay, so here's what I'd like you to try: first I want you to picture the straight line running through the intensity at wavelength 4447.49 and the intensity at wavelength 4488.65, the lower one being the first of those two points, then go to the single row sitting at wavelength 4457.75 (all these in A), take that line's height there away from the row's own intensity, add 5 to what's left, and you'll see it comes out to 3.0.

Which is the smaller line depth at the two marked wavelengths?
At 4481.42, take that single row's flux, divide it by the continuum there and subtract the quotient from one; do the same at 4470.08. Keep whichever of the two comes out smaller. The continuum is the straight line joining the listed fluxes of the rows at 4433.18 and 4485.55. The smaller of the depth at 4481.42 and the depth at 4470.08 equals -0.11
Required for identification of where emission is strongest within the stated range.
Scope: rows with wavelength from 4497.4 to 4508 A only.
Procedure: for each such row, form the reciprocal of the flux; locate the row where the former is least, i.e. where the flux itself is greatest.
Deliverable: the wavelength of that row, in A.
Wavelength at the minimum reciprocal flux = 4505.21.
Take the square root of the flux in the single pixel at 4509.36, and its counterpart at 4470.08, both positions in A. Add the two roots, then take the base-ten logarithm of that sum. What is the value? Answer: 0.791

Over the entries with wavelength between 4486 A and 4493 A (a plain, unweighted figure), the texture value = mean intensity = 9.5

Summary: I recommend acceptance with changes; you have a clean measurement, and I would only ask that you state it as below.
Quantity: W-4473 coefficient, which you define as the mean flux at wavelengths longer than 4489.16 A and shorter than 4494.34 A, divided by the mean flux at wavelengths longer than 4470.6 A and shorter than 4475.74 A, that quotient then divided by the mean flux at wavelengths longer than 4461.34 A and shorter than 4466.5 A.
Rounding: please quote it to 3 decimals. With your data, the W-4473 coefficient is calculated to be 0.110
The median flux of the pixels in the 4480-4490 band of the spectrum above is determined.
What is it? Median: 9.6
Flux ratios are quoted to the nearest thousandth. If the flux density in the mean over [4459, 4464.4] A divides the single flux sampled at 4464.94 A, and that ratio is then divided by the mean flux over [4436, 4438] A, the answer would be 0.161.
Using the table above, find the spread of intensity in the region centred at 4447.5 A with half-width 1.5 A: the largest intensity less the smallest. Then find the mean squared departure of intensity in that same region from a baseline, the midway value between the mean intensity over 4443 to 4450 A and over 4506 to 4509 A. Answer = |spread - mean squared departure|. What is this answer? 0.1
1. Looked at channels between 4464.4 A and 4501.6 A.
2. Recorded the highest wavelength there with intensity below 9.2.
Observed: 4494.85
